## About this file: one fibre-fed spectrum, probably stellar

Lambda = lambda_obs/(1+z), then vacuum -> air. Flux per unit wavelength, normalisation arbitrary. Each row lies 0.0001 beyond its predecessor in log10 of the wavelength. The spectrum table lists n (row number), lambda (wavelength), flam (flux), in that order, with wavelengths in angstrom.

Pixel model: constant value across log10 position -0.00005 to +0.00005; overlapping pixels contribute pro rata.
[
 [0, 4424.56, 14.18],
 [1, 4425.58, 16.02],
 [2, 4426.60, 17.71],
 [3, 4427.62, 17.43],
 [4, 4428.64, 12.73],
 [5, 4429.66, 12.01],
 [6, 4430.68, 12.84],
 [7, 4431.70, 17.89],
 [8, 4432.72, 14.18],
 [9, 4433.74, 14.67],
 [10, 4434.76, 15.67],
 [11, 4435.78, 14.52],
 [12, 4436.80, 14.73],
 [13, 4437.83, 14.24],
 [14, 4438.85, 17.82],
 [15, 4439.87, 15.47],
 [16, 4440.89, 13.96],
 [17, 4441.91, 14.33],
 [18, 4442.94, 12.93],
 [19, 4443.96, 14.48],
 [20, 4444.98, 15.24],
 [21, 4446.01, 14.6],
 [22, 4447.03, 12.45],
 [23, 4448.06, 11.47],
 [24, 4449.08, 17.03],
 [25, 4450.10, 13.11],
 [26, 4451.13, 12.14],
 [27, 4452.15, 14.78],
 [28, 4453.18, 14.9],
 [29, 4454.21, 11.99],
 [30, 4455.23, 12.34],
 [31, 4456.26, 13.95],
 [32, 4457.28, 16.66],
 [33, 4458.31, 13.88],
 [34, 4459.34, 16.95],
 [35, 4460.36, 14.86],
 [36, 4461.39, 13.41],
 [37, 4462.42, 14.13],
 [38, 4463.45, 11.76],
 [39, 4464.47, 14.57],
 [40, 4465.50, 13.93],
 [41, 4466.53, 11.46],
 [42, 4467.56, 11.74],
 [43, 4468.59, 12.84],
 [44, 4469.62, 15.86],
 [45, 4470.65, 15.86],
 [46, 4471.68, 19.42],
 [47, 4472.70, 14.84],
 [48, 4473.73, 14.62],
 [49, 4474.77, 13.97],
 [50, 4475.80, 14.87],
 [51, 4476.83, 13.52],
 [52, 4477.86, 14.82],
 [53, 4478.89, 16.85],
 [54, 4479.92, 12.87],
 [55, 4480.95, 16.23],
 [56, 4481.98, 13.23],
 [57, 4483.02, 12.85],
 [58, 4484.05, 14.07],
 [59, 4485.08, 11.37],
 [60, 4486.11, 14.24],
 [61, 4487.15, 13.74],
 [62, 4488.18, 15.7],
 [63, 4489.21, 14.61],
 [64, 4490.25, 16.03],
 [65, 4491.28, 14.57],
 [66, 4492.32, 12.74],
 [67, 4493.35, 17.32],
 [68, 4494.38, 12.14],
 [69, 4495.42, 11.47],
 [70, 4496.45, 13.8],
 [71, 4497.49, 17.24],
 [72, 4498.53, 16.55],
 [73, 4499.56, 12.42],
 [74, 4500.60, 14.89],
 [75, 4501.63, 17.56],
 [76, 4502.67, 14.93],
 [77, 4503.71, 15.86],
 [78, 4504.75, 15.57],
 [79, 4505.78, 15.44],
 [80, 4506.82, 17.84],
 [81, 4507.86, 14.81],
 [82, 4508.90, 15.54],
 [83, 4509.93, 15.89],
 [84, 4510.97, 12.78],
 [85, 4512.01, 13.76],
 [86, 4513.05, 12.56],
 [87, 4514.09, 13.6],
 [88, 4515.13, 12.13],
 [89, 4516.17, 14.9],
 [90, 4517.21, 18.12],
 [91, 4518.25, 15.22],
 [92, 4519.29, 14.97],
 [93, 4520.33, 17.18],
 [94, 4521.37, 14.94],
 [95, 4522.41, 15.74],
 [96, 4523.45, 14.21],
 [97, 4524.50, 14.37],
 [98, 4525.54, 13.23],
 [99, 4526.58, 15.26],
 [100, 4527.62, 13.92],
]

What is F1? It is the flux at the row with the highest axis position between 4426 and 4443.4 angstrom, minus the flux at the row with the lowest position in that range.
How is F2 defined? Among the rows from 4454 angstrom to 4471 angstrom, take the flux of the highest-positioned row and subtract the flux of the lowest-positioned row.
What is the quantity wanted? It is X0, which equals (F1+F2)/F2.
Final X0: -0.2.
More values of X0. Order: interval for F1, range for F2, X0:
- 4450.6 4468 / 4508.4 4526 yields 1.2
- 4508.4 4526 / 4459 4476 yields 2.1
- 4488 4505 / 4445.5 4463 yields 1.3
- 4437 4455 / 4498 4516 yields 1.5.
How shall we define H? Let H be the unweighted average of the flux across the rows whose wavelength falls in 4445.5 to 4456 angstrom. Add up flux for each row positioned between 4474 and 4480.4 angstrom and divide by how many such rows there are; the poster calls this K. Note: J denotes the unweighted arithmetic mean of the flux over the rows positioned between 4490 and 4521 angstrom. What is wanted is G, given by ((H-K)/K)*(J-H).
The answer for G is -0.100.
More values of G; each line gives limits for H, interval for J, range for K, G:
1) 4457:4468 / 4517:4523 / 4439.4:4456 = 0.017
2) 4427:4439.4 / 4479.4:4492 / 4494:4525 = -0.001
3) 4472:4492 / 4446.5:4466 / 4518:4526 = 0.019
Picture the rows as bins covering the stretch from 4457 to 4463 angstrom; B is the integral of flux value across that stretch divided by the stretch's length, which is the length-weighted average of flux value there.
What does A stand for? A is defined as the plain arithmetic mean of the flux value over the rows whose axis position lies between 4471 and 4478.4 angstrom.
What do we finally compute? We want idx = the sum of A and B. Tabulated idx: 30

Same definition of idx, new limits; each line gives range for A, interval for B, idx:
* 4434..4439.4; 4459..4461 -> 31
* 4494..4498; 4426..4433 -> 29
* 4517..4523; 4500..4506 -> 32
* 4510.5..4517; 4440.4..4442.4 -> 27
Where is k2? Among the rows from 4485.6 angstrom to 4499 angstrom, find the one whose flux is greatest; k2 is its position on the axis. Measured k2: 4493.35 angstrom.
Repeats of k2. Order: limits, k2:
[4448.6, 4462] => 4449.08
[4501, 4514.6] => 4506.82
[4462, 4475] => 4471.68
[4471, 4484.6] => 4471.68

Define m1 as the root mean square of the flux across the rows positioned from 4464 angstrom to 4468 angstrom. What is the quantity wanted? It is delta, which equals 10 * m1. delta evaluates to 130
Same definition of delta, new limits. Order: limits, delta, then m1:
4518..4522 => 156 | 15.6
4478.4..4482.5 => 149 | 14.9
